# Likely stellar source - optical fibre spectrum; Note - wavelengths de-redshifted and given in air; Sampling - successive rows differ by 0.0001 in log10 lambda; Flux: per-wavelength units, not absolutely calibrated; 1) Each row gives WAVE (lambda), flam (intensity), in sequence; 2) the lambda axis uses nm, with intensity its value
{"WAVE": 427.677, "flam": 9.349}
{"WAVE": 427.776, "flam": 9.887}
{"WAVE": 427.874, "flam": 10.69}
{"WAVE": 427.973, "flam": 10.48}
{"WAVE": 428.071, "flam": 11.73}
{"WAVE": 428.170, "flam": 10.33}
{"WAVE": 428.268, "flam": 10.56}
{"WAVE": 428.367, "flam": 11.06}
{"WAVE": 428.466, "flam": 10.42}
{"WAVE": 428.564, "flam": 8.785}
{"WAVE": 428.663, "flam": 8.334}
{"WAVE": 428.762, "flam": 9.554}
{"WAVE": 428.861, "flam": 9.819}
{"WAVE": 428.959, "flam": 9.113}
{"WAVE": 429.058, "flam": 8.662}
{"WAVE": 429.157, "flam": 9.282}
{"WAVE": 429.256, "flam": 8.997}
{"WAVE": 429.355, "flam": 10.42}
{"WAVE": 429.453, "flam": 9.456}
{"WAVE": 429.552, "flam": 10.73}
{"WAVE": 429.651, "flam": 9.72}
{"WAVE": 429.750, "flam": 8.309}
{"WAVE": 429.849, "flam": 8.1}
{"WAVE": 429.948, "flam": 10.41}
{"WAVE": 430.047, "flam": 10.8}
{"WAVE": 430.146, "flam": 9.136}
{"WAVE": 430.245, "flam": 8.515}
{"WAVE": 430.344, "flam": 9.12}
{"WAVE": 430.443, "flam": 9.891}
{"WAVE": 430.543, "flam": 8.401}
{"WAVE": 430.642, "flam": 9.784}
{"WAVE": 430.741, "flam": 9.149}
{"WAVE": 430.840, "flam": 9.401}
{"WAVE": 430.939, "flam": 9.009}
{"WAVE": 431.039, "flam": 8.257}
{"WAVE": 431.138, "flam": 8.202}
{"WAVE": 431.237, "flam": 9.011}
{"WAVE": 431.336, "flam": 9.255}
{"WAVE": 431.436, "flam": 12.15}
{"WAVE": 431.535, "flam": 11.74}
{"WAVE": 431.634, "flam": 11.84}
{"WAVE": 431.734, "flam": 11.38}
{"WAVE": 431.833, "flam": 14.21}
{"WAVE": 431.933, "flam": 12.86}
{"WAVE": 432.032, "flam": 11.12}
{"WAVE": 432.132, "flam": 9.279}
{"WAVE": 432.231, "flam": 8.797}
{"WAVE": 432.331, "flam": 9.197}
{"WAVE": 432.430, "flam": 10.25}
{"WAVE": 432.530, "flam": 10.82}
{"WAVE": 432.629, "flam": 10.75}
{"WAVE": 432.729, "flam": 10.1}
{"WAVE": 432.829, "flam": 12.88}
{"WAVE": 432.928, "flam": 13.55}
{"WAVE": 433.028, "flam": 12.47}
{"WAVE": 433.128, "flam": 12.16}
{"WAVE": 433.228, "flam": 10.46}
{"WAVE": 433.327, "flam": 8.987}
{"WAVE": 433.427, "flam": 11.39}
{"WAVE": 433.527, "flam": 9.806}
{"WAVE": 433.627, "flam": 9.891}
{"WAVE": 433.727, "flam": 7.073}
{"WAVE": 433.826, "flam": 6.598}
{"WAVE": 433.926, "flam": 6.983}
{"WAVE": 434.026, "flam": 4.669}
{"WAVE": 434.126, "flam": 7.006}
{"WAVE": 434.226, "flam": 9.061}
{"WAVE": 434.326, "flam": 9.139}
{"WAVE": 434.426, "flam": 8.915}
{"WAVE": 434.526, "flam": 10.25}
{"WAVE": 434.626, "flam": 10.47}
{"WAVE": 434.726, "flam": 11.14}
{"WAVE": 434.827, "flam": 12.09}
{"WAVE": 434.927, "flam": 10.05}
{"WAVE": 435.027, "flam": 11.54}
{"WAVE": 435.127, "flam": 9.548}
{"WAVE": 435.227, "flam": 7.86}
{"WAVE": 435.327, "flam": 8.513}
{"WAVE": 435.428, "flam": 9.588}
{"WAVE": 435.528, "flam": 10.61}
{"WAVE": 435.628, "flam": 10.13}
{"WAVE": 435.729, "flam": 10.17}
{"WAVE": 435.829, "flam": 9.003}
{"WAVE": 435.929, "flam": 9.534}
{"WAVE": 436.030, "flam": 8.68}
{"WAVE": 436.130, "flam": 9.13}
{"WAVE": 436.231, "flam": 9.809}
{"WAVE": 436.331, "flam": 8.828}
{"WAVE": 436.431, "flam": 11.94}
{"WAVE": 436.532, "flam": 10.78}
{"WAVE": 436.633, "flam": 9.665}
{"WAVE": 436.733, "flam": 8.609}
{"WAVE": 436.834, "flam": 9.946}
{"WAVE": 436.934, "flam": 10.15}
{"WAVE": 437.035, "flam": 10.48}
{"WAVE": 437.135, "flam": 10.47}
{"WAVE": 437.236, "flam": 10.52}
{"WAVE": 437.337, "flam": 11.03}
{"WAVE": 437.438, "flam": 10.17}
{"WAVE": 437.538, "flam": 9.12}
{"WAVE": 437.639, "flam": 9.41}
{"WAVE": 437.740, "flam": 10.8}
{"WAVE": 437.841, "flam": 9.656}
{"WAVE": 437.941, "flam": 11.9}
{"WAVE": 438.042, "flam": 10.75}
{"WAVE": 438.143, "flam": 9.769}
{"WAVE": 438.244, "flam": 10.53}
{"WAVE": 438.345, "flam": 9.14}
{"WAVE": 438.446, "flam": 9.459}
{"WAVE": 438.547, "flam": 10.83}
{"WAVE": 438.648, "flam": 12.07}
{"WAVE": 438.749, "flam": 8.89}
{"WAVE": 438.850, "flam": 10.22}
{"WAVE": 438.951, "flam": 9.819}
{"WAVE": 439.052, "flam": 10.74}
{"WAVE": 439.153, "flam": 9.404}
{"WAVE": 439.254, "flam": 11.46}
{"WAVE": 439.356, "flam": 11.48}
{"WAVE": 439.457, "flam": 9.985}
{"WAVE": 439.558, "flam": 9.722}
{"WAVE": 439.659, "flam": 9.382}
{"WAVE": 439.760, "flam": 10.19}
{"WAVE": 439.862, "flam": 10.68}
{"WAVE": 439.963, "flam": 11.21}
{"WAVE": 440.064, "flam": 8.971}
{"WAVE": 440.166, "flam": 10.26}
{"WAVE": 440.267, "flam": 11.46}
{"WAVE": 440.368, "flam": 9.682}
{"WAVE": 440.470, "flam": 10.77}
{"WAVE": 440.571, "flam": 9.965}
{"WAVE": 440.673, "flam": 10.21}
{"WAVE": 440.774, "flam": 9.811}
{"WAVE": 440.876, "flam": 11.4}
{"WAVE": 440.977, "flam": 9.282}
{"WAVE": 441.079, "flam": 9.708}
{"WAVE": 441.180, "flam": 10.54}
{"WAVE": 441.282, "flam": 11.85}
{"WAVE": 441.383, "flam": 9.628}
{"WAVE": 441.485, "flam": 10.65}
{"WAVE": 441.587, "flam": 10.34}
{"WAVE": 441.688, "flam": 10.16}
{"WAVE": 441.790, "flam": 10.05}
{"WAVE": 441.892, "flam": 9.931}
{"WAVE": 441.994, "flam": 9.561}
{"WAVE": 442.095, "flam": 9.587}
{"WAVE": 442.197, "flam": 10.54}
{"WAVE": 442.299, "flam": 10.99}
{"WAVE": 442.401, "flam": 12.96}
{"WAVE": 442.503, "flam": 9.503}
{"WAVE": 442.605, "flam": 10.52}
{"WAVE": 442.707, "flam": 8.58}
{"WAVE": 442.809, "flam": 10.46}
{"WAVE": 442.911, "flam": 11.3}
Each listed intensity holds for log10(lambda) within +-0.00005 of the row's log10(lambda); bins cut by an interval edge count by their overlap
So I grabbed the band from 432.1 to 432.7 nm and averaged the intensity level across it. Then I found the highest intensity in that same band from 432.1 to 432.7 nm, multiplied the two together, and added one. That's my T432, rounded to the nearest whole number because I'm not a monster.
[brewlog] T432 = 108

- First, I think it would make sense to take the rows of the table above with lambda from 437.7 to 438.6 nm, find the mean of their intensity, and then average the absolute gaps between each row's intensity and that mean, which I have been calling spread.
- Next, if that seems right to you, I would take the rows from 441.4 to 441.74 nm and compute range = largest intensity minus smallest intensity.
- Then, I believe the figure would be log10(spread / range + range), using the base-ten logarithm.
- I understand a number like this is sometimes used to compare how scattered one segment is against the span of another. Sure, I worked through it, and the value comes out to 0.29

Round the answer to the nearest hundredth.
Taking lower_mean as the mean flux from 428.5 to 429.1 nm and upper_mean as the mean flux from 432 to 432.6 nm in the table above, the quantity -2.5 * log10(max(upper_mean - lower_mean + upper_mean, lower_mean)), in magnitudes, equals -2.58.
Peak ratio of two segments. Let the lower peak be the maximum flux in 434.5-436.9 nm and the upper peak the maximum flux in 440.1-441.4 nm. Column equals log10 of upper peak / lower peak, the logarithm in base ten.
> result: -0.01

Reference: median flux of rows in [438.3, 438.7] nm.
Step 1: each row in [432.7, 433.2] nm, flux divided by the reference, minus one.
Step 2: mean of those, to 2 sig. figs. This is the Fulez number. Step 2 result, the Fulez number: 0.21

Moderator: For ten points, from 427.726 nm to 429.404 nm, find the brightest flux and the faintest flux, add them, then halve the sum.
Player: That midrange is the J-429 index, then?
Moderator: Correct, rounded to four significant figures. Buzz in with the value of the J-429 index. 10.03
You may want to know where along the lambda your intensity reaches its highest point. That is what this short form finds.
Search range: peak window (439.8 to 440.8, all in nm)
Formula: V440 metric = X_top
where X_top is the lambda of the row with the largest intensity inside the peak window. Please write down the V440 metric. 440.267 nm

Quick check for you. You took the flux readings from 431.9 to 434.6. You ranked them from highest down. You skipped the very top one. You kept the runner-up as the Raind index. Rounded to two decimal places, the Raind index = 12.88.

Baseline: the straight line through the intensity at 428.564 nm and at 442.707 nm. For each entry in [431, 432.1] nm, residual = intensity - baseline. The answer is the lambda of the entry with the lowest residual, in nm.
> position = 431.138 nm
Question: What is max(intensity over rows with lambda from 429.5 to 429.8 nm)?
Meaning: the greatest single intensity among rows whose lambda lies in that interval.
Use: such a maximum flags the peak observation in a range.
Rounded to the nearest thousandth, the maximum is 10.730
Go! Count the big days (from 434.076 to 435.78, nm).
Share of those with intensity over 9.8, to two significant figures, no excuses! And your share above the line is 0.53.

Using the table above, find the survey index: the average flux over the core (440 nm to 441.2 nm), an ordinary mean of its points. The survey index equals 10.2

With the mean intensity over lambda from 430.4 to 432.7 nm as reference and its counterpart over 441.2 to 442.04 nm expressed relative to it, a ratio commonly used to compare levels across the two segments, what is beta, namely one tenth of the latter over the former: 0.101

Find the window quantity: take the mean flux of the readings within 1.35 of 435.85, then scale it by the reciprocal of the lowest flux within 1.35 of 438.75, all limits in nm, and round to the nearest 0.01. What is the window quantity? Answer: 1.12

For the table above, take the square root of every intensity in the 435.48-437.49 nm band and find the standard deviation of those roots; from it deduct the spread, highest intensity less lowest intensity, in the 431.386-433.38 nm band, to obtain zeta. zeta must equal -5.3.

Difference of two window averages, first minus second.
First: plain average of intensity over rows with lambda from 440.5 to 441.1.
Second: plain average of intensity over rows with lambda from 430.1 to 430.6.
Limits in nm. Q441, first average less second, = 1.1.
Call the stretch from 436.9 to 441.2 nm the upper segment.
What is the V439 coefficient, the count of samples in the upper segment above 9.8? 29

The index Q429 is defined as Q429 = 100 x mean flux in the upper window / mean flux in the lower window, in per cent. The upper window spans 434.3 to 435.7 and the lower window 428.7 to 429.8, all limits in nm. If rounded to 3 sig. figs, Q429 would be 106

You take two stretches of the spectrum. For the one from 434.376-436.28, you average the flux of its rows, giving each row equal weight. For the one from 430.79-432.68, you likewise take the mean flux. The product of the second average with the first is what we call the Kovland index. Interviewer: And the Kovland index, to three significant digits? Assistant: 102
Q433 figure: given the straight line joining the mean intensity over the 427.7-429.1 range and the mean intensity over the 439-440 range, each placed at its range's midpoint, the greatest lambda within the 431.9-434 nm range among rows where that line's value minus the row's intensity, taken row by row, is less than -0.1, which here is 433.427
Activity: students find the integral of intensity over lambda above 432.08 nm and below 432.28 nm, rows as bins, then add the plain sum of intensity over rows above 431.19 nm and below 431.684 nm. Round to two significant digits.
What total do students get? 56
